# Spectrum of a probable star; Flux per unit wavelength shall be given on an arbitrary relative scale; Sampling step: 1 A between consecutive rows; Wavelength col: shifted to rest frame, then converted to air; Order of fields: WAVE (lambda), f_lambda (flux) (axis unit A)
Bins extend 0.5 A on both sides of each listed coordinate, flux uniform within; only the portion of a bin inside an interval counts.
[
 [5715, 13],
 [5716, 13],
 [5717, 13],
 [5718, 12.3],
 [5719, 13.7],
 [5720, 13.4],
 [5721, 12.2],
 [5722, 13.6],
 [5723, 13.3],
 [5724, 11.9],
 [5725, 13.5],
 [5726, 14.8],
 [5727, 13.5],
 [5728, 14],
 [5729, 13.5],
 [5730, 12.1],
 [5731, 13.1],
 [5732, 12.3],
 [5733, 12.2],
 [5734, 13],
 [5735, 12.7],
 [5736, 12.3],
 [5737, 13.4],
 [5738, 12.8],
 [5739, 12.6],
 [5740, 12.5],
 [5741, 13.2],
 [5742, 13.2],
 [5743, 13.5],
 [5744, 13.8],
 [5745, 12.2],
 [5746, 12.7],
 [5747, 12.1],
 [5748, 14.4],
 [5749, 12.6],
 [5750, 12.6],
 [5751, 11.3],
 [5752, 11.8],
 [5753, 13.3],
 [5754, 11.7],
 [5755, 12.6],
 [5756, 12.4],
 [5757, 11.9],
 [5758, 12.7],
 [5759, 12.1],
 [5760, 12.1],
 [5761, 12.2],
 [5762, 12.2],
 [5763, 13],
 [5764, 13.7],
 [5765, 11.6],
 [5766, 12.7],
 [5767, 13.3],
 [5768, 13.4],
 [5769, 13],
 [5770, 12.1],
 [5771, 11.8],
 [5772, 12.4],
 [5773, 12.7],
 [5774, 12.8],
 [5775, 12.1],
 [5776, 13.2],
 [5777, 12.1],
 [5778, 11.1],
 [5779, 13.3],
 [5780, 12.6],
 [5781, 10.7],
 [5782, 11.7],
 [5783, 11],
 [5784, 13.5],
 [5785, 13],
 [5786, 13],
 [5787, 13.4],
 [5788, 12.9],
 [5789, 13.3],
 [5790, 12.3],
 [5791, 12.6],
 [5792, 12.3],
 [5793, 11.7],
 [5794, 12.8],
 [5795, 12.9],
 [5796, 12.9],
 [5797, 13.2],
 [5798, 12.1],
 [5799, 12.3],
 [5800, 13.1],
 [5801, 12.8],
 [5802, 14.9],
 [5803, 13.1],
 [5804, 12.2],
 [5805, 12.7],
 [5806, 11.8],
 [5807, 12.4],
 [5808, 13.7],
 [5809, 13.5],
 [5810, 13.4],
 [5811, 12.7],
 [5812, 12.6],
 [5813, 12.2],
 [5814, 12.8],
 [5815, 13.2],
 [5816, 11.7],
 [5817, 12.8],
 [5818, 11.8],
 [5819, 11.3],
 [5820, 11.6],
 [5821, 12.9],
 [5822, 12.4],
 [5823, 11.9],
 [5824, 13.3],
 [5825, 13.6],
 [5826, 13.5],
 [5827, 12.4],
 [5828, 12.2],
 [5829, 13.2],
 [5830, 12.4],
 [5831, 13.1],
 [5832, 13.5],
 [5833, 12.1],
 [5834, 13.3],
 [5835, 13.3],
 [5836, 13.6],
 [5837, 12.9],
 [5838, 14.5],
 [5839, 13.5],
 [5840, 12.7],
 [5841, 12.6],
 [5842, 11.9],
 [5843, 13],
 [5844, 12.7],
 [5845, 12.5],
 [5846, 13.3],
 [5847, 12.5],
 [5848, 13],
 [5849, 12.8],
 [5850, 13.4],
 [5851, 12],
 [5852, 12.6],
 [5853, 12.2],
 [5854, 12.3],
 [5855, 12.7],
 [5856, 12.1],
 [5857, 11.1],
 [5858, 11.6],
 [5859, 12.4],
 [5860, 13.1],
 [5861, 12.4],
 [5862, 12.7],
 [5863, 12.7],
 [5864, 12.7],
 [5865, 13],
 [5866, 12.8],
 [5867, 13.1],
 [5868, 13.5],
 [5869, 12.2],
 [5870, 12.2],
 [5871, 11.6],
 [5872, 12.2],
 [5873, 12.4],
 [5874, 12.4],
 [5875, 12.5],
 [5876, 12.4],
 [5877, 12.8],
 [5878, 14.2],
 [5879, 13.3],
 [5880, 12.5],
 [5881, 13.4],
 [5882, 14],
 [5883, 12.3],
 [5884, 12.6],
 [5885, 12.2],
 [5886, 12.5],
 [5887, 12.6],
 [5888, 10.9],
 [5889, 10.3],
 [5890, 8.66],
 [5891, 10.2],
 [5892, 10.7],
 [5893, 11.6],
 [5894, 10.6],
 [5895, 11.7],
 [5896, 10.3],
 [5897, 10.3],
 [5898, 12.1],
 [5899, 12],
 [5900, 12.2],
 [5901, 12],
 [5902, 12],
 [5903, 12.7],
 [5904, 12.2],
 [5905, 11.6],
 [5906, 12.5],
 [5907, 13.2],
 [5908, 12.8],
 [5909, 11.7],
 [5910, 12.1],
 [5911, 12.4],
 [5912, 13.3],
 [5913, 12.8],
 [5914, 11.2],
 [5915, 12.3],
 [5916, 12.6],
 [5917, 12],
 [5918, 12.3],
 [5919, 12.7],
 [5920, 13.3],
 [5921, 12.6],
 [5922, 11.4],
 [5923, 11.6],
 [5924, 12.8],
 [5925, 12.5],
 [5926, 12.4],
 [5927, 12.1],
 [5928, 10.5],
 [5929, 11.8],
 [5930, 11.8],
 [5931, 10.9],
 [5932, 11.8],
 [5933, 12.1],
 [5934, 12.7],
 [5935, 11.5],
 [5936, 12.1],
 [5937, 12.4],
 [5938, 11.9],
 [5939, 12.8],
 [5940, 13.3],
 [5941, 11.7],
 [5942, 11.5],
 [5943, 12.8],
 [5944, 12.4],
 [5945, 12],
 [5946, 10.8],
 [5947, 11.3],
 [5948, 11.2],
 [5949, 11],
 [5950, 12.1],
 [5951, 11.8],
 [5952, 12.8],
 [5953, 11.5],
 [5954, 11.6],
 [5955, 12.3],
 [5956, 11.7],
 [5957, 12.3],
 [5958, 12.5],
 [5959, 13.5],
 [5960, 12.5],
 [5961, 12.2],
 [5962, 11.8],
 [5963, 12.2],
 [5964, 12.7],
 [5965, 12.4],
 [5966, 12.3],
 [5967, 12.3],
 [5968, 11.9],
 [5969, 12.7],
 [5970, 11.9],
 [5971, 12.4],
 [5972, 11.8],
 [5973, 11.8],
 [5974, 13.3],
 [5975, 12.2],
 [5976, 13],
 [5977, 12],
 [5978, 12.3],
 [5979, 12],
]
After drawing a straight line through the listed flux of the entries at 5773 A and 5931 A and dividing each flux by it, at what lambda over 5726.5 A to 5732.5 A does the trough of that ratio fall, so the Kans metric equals 5730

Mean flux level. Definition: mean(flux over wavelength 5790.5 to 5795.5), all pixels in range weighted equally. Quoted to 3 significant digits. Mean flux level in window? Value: 12.5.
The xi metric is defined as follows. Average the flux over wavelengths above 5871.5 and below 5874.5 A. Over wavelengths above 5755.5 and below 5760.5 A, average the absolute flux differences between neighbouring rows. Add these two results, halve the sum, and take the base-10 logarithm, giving 0.806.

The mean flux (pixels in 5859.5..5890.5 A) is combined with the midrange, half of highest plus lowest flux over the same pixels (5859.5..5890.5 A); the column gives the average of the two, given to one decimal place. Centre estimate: 11.9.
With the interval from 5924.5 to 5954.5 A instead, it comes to 11.9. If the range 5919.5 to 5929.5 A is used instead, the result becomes 12.0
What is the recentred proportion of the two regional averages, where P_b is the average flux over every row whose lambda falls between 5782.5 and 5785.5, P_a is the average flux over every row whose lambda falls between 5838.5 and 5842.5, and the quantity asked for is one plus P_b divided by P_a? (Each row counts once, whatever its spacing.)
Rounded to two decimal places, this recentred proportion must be 1.99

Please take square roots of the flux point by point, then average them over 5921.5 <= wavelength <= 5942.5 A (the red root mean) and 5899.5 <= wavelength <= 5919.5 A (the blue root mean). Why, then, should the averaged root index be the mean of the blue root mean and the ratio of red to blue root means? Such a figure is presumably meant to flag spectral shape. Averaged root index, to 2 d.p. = 2.25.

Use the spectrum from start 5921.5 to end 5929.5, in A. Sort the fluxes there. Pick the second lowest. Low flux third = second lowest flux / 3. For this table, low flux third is 3.80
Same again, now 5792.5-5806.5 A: 3.93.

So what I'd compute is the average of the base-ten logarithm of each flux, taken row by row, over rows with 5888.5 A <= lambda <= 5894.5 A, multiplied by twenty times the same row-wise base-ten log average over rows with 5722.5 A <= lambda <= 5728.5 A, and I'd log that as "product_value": 22.9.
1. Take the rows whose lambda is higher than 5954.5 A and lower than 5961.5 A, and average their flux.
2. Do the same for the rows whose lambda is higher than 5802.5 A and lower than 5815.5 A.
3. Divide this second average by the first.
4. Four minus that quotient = 2.97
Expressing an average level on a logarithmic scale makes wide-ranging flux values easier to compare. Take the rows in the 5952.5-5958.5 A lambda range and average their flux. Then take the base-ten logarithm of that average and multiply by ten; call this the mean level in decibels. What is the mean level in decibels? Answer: 10.8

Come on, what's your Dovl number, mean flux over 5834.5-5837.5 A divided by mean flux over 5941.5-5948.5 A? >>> 1.13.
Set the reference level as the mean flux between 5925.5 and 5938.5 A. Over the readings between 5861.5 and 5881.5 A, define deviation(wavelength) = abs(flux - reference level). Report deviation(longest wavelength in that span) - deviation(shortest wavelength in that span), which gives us 0.7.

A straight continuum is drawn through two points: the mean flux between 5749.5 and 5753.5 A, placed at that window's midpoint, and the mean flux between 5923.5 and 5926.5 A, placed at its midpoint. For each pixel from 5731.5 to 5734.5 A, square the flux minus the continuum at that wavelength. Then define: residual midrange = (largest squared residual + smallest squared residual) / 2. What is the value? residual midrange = 0.31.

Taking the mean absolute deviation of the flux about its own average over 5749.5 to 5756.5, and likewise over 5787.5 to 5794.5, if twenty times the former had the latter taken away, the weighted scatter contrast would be 11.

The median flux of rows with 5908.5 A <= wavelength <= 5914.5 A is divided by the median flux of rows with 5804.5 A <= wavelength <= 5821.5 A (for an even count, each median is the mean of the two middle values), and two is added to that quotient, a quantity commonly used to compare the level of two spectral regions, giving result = 2.96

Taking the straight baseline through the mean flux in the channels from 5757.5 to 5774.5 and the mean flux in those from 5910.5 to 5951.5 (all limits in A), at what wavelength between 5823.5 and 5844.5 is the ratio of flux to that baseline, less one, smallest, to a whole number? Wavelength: 5842 A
